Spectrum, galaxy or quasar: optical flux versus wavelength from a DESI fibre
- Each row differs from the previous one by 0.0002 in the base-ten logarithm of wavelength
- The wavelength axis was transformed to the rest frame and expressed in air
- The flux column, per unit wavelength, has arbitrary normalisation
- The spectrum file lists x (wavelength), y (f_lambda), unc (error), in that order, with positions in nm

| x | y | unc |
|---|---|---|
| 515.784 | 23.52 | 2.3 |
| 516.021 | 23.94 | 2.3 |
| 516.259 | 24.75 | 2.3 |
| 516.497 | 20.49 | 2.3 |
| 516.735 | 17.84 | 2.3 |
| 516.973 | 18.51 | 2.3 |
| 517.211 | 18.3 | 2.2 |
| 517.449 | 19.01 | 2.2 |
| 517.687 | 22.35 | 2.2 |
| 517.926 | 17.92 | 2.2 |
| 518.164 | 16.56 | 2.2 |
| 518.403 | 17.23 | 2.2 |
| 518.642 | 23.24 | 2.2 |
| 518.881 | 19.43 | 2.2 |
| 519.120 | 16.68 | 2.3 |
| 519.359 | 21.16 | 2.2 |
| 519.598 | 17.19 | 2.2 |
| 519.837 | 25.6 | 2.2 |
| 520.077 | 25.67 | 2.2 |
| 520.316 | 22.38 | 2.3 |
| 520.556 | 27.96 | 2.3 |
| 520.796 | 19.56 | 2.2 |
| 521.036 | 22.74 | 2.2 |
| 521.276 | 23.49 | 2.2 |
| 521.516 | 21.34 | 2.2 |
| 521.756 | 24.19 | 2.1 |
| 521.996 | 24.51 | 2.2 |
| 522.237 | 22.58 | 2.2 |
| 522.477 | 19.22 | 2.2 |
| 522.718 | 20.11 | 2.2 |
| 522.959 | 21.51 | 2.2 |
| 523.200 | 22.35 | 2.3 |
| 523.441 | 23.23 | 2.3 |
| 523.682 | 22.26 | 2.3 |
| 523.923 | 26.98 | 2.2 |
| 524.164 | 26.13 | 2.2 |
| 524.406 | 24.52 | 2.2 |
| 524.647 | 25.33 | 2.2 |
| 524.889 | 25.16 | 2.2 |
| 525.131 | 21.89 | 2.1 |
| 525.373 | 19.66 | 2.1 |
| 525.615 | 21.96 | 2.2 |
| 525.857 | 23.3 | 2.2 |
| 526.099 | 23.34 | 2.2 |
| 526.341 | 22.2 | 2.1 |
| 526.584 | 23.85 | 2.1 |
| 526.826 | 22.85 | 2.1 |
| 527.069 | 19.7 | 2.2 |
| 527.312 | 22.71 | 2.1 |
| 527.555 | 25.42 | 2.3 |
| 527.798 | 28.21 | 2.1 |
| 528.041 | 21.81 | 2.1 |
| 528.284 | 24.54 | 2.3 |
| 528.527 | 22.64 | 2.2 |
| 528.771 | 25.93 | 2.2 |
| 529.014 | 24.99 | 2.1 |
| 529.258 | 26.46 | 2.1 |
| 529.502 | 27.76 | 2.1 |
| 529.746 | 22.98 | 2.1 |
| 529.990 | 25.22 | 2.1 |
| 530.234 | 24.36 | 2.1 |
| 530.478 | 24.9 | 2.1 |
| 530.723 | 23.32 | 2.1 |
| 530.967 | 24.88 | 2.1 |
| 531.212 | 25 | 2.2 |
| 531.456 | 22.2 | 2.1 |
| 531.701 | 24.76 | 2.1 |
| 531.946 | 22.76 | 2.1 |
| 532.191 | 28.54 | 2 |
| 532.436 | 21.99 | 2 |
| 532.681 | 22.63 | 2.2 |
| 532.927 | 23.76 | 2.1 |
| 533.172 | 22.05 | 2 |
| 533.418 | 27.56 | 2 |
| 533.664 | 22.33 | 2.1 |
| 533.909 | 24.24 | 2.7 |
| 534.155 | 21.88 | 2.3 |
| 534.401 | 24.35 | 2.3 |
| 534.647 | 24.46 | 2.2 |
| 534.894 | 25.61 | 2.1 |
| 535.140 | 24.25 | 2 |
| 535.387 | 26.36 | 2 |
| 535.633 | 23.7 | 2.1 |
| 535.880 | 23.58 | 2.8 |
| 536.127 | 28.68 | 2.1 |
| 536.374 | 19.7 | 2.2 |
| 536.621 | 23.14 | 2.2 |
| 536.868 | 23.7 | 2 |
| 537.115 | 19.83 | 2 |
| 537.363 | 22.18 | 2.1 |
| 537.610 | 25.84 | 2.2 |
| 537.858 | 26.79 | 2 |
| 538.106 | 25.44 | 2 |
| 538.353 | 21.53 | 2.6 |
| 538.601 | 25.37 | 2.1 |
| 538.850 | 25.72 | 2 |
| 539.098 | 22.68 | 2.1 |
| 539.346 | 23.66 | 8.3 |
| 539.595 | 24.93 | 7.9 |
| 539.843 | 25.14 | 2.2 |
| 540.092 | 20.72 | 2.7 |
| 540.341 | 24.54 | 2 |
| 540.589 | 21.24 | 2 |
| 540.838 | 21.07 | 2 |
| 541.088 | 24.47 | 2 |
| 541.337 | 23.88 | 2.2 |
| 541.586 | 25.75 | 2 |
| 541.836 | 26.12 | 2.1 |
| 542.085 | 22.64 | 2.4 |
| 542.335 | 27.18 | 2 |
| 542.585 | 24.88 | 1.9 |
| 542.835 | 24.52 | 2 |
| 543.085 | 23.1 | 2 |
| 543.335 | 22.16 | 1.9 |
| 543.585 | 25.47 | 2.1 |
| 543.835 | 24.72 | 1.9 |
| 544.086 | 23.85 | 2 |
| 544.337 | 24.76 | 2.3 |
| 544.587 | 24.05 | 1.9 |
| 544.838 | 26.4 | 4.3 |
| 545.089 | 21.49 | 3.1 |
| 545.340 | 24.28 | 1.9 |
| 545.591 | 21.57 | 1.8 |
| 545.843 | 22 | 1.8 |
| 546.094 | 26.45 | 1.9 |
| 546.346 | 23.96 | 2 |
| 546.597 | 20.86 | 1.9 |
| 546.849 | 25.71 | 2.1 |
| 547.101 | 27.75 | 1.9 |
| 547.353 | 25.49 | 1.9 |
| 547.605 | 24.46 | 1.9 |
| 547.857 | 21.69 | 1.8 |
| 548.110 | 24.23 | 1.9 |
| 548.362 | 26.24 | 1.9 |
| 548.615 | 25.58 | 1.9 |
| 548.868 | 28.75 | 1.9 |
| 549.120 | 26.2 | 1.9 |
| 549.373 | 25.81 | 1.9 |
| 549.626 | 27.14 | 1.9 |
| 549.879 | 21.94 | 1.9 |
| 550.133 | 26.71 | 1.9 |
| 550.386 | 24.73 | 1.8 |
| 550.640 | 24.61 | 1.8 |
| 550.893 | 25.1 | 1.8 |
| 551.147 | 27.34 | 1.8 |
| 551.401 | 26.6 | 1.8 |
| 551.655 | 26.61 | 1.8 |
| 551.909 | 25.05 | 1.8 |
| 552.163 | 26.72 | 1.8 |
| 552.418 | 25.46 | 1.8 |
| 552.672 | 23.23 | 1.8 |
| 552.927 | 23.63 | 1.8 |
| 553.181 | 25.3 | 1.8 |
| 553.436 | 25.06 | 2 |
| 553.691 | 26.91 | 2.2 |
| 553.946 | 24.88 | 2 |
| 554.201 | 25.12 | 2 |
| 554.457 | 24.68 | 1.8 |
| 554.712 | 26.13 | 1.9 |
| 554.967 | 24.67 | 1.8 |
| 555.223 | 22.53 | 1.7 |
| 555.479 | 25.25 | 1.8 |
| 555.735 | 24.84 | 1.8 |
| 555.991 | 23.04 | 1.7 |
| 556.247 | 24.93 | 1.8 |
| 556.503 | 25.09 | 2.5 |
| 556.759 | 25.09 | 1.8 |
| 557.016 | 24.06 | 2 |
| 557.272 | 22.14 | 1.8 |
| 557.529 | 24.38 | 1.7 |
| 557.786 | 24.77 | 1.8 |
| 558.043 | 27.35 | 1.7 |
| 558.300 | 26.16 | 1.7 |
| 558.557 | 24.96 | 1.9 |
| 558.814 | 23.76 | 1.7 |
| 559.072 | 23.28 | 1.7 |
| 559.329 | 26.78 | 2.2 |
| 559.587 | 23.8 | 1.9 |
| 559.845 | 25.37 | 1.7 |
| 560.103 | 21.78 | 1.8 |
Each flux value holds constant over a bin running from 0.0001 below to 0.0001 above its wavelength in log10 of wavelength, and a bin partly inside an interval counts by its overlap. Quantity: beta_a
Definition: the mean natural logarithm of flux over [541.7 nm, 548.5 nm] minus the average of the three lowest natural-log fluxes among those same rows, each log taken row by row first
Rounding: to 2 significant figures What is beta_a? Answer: 0.13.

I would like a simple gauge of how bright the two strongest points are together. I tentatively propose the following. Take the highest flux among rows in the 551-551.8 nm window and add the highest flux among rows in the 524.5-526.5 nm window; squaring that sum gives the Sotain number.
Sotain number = 2774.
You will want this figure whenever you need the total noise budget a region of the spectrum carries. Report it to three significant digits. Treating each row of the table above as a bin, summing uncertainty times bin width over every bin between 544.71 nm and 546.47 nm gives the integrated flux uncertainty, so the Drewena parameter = 4.22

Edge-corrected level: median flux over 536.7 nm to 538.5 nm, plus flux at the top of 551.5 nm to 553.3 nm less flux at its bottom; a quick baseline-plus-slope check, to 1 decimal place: 22.4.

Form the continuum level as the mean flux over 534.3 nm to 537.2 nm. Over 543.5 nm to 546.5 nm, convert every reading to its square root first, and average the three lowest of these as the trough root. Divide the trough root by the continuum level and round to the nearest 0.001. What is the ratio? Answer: 0.194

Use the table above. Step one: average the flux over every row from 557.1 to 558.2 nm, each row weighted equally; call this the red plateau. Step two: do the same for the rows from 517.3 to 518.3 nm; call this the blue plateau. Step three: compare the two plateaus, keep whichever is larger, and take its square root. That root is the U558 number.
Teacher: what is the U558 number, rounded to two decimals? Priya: 4.97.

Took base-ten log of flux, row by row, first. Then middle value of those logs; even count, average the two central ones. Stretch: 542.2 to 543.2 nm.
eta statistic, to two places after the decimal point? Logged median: 1.39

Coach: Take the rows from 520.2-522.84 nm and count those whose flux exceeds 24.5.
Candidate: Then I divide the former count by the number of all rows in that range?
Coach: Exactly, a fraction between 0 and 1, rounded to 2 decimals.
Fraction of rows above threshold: 0.18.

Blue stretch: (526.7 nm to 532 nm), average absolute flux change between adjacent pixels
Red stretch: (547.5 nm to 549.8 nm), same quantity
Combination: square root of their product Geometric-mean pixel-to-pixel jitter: 2.1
